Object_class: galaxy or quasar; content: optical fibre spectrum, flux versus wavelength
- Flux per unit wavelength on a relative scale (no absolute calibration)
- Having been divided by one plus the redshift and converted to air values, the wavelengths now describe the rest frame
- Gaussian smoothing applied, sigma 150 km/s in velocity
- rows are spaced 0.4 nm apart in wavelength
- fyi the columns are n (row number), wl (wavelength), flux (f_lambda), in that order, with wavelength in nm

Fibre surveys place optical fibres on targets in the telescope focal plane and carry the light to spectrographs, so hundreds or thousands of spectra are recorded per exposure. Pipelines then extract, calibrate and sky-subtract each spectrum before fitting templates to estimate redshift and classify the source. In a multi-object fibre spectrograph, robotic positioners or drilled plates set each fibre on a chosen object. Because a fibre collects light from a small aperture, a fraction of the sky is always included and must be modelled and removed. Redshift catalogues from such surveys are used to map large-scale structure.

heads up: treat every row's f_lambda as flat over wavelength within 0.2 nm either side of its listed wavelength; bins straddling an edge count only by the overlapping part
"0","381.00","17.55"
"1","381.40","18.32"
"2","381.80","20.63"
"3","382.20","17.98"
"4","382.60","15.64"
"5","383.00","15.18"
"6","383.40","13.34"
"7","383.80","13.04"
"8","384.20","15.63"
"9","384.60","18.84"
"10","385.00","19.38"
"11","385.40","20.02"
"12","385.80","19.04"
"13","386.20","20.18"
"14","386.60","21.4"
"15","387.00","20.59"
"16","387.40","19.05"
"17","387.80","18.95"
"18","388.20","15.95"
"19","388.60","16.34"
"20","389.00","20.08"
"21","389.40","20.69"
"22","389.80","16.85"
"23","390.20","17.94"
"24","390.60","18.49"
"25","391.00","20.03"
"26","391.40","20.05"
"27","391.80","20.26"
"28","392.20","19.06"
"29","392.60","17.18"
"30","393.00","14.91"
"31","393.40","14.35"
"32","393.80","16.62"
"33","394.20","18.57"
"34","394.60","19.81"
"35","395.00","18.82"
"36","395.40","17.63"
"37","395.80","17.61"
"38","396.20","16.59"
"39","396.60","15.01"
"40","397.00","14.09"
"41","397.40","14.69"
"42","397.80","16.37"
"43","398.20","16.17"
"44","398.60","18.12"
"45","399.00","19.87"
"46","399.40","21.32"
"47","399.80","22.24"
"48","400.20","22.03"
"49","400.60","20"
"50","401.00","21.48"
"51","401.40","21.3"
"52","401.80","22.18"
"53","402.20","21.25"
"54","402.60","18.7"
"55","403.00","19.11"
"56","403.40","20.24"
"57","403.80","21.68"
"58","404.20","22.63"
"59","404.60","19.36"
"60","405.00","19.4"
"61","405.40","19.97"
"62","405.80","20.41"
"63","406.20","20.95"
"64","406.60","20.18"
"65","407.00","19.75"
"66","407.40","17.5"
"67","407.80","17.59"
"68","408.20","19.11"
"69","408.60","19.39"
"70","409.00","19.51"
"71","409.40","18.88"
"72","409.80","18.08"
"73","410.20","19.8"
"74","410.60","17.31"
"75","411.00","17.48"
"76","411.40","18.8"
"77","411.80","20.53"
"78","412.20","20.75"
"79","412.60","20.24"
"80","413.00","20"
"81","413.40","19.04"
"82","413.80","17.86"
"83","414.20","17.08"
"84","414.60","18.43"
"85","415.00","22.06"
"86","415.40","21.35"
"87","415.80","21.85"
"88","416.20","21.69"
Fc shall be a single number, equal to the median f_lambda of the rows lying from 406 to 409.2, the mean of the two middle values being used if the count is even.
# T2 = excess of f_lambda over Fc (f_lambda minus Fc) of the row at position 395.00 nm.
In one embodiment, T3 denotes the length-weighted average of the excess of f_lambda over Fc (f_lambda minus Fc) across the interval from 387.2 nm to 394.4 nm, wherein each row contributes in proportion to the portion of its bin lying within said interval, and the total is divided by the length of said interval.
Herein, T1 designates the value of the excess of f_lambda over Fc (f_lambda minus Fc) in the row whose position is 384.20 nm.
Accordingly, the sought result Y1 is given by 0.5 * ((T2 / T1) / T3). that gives -0.1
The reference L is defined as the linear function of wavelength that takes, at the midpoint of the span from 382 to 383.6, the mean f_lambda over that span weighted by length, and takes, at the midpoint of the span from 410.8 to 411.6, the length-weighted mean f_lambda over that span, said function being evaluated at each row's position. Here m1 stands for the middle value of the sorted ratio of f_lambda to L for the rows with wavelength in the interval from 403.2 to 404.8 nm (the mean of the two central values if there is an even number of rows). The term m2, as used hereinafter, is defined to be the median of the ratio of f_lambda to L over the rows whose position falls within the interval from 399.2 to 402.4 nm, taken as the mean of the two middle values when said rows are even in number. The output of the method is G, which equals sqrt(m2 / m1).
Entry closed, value 1.02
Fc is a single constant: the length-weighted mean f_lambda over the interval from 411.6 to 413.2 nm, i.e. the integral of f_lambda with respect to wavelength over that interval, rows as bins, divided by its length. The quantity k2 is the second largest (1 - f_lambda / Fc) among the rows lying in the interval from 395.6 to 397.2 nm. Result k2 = 0.26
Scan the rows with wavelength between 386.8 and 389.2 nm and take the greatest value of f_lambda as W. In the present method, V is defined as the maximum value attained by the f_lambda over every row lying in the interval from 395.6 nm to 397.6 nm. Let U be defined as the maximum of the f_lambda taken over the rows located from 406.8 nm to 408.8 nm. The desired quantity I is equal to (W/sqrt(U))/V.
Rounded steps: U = 19.75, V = 17.61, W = 20.59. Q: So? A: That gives 0.26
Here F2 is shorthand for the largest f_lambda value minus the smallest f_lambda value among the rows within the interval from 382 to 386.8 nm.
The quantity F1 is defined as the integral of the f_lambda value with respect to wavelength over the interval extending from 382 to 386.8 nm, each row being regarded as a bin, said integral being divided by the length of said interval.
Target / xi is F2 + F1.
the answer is 25.8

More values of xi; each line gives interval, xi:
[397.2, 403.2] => 27.2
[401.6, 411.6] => 24.9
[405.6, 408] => 22.8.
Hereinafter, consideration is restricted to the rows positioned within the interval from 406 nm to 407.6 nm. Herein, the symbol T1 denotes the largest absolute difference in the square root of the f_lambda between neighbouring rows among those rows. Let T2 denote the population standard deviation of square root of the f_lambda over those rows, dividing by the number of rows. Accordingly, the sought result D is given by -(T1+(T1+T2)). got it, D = -0.67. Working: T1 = 0.26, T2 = 0.15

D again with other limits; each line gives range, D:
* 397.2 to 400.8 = -0.77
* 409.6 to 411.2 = -0.69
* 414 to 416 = -1.04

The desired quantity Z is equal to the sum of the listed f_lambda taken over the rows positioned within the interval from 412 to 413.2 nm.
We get 61.0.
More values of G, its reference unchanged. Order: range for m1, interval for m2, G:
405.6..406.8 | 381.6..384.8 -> 0.93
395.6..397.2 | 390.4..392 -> 1.14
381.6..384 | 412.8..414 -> 1.02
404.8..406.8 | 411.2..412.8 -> 0.99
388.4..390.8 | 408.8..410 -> 0.97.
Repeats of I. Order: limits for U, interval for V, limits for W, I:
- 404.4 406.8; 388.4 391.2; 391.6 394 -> 0.21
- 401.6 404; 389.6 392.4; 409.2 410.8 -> 0.21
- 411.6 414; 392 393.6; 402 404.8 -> 0.26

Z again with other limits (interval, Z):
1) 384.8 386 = 58.4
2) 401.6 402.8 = 62.1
